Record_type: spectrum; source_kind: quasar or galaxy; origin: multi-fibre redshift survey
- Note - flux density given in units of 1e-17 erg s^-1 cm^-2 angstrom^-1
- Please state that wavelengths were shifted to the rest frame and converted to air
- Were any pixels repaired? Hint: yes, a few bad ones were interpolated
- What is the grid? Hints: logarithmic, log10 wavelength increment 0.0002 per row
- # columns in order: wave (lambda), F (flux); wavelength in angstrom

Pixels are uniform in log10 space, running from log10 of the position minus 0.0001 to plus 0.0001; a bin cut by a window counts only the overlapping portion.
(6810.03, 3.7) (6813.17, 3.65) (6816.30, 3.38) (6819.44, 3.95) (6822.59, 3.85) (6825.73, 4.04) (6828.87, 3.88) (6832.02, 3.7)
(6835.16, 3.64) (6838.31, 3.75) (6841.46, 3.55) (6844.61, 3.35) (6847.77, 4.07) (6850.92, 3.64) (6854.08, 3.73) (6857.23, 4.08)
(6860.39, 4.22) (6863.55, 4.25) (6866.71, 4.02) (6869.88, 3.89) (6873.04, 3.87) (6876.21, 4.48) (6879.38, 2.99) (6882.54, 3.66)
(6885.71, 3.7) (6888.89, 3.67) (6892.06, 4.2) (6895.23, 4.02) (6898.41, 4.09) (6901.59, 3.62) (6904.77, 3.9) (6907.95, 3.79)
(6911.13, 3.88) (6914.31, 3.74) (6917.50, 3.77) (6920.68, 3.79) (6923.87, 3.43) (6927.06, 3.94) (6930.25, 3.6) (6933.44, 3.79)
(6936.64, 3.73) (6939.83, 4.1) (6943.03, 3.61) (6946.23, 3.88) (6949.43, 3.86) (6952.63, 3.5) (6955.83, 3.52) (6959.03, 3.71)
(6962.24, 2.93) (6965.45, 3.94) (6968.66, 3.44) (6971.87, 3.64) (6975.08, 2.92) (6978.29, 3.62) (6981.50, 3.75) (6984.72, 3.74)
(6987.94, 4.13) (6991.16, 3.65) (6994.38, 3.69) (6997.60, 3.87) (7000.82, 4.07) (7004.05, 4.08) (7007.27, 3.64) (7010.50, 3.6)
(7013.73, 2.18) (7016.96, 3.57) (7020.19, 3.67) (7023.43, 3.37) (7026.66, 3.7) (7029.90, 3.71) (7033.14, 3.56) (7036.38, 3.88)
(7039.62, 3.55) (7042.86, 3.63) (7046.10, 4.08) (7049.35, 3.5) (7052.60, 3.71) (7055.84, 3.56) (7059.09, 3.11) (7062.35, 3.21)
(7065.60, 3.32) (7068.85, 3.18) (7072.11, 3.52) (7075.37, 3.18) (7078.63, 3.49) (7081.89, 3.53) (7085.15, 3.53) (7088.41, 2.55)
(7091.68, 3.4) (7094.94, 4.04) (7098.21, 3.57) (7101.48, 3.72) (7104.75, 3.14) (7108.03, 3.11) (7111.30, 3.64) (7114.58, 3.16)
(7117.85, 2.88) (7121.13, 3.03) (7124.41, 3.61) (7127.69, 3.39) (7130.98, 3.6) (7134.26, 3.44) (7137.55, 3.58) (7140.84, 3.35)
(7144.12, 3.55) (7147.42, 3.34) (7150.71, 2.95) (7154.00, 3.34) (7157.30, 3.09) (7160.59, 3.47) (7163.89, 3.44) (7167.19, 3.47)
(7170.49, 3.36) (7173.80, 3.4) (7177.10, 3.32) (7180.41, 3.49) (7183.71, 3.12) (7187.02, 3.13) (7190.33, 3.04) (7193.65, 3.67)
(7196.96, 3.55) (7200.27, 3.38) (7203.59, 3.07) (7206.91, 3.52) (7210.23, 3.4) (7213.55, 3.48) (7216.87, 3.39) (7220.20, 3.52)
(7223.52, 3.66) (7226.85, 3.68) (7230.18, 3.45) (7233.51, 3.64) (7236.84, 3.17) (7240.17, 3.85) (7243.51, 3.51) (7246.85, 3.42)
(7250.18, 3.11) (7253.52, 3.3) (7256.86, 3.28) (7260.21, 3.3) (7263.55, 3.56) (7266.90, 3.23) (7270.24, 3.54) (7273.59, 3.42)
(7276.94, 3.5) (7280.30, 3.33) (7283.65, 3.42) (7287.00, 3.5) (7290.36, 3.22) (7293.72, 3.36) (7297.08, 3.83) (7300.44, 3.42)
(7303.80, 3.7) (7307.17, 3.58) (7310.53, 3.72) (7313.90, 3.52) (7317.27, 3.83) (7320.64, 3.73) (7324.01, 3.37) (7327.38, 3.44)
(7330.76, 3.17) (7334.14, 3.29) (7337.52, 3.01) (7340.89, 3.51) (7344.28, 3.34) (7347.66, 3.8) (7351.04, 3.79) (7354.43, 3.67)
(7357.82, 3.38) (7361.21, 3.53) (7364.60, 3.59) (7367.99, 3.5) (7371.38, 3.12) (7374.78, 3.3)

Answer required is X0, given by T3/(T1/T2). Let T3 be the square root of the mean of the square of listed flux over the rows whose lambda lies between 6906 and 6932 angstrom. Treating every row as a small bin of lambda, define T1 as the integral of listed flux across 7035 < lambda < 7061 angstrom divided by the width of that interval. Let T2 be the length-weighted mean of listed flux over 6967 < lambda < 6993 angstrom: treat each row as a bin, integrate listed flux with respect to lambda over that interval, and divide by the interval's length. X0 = 3.74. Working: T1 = 3.6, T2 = 3.61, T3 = 3.75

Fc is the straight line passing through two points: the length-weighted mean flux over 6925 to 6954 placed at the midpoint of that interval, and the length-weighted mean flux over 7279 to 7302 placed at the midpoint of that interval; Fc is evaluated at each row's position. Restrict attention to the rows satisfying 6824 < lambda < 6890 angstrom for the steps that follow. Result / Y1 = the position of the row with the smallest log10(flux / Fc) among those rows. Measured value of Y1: 6879.38 angstrom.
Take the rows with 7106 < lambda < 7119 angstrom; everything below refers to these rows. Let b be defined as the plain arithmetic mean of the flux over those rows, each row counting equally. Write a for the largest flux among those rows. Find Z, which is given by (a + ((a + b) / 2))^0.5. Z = 2.66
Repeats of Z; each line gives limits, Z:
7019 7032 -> 2.72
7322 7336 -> 2.61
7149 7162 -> 2.61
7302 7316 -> 2.72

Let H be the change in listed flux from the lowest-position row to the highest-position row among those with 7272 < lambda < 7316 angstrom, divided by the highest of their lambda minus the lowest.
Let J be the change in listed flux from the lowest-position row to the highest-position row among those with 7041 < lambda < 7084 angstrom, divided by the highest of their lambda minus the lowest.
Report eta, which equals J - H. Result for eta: -0.005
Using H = 0.002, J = -0.003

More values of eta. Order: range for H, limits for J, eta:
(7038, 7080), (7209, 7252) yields -0.006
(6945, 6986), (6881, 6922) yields 0.007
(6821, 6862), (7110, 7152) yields -0.027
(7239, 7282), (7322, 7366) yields 0.018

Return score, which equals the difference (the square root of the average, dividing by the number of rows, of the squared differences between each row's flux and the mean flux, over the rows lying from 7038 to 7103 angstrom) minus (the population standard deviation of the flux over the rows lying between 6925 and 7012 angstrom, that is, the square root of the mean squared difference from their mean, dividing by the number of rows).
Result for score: 0.04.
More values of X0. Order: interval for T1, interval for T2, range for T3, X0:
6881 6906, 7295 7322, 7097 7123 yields 3.13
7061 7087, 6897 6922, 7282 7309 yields 3.98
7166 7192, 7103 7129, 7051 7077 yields 3.31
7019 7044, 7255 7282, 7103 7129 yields 3.04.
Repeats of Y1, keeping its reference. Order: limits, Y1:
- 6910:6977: 6975.08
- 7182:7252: 7190.33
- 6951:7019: 7013.73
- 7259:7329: 7266.90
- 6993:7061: 7013.73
